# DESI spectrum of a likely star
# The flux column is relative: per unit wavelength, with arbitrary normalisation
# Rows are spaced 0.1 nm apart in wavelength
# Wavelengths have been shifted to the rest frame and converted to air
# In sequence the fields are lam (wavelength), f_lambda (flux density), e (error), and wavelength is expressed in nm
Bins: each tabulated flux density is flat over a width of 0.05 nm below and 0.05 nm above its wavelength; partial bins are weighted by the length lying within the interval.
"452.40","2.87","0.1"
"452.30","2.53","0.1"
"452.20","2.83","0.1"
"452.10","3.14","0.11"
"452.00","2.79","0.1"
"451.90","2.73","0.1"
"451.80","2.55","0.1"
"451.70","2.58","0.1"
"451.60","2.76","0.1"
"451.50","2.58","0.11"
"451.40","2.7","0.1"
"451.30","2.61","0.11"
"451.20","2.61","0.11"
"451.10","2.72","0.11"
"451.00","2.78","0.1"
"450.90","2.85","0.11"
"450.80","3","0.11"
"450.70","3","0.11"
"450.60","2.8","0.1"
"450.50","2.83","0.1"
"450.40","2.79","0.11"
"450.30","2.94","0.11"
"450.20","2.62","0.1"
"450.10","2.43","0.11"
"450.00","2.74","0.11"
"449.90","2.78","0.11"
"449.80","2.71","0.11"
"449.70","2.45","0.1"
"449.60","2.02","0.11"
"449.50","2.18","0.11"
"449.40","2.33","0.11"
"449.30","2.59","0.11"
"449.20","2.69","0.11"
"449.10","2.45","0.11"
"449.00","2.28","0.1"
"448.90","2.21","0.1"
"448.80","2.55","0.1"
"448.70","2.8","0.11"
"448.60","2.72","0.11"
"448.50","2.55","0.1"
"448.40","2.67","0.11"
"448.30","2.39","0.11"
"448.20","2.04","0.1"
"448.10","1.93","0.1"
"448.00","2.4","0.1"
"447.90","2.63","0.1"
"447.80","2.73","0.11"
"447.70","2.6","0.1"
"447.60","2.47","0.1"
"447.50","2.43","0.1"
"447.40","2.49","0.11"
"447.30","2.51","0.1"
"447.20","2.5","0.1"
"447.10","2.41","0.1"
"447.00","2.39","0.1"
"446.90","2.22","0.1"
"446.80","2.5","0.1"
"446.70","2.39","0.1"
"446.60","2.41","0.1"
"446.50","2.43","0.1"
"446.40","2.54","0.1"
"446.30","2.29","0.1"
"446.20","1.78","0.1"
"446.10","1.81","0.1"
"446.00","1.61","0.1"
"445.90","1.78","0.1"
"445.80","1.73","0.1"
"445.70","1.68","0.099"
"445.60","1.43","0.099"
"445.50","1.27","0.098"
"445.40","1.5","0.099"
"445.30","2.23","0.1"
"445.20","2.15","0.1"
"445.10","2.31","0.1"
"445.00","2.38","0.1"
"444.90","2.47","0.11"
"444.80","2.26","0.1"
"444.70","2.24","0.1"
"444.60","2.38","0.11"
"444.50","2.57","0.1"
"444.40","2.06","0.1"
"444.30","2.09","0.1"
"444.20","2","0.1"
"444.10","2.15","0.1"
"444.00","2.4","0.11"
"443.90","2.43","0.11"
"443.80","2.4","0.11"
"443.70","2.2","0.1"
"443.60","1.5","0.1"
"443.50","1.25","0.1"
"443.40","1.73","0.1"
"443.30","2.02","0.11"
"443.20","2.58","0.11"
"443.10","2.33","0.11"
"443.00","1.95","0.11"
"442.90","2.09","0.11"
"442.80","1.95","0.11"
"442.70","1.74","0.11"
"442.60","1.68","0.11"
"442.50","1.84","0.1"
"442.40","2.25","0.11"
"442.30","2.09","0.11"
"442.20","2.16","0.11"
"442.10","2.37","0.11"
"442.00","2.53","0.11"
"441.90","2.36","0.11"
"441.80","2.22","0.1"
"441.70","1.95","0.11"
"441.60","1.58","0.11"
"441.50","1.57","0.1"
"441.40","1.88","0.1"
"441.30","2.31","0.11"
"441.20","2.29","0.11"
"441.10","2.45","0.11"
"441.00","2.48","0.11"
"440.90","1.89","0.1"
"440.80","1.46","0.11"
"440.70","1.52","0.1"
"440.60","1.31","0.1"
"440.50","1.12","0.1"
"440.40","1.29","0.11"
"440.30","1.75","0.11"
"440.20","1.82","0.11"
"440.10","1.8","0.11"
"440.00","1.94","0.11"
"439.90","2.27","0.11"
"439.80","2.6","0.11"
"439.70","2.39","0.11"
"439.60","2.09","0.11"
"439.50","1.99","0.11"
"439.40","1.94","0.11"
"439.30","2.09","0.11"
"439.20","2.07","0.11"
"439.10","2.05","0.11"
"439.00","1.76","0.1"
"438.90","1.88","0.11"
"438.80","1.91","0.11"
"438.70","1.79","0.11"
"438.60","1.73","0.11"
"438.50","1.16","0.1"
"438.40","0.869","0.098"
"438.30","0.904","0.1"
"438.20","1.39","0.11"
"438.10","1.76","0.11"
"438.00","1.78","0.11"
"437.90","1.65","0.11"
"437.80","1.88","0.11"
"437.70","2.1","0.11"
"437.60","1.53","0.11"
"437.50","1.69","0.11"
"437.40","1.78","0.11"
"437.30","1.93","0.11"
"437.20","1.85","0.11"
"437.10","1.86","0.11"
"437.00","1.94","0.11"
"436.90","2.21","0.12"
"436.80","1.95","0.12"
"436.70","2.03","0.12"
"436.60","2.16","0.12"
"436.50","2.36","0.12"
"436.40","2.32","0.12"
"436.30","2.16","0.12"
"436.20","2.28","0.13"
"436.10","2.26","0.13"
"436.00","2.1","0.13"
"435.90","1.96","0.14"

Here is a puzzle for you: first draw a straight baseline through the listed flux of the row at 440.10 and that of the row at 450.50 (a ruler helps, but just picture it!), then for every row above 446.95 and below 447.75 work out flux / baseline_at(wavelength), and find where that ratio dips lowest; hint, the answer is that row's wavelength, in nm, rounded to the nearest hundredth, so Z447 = 447.50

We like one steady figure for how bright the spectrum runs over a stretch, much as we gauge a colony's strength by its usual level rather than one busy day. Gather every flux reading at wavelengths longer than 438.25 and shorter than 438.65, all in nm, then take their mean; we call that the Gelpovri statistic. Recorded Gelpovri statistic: 1.17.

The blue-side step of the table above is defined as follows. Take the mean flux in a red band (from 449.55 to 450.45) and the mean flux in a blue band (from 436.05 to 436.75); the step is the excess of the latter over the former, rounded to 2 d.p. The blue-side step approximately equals -0.38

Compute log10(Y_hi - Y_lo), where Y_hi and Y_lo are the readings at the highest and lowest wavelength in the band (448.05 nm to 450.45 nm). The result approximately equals -0.1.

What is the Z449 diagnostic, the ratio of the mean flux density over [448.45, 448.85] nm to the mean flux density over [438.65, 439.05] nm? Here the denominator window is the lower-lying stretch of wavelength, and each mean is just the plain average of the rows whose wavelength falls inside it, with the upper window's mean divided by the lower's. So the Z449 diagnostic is 1.45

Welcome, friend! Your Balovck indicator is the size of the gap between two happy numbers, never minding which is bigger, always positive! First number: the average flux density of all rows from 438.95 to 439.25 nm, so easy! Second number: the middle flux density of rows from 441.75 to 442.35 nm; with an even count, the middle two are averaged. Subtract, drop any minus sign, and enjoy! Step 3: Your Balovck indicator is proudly 0.33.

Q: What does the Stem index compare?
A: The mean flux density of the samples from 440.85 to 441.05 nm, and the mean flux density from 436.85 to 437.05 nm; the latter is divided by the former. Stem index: 0.95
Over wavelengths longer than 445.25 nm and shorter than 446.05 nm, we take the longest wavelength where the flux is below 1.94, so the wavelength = 446.00 nm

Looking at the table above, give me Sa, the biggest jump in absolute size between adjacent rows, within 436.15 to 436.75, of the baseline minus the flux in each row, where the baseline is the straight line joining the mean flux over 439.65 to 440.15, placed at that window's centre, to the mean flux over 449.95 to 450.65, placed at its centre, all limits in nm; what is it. 0.21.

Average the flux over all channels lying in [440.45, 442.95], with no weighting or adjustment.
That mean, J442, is 2.0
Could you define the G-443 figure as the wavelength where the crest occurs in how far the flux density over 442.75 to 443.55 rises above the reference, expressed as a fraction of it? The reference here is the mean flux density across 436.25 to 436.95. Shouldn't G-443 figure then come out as 443.20 nm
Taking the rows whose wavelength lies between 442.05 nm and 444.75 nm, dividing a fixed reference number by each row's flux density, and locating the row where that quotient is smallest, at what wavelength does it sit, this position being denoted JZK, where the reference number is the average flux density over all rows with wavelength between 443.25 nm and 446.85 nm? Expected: 443.20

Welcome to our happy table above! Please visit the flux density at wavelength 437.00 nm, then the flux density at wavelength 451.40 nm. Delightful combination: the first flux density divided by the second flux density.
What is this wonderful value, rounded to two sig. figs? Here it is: 0.72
